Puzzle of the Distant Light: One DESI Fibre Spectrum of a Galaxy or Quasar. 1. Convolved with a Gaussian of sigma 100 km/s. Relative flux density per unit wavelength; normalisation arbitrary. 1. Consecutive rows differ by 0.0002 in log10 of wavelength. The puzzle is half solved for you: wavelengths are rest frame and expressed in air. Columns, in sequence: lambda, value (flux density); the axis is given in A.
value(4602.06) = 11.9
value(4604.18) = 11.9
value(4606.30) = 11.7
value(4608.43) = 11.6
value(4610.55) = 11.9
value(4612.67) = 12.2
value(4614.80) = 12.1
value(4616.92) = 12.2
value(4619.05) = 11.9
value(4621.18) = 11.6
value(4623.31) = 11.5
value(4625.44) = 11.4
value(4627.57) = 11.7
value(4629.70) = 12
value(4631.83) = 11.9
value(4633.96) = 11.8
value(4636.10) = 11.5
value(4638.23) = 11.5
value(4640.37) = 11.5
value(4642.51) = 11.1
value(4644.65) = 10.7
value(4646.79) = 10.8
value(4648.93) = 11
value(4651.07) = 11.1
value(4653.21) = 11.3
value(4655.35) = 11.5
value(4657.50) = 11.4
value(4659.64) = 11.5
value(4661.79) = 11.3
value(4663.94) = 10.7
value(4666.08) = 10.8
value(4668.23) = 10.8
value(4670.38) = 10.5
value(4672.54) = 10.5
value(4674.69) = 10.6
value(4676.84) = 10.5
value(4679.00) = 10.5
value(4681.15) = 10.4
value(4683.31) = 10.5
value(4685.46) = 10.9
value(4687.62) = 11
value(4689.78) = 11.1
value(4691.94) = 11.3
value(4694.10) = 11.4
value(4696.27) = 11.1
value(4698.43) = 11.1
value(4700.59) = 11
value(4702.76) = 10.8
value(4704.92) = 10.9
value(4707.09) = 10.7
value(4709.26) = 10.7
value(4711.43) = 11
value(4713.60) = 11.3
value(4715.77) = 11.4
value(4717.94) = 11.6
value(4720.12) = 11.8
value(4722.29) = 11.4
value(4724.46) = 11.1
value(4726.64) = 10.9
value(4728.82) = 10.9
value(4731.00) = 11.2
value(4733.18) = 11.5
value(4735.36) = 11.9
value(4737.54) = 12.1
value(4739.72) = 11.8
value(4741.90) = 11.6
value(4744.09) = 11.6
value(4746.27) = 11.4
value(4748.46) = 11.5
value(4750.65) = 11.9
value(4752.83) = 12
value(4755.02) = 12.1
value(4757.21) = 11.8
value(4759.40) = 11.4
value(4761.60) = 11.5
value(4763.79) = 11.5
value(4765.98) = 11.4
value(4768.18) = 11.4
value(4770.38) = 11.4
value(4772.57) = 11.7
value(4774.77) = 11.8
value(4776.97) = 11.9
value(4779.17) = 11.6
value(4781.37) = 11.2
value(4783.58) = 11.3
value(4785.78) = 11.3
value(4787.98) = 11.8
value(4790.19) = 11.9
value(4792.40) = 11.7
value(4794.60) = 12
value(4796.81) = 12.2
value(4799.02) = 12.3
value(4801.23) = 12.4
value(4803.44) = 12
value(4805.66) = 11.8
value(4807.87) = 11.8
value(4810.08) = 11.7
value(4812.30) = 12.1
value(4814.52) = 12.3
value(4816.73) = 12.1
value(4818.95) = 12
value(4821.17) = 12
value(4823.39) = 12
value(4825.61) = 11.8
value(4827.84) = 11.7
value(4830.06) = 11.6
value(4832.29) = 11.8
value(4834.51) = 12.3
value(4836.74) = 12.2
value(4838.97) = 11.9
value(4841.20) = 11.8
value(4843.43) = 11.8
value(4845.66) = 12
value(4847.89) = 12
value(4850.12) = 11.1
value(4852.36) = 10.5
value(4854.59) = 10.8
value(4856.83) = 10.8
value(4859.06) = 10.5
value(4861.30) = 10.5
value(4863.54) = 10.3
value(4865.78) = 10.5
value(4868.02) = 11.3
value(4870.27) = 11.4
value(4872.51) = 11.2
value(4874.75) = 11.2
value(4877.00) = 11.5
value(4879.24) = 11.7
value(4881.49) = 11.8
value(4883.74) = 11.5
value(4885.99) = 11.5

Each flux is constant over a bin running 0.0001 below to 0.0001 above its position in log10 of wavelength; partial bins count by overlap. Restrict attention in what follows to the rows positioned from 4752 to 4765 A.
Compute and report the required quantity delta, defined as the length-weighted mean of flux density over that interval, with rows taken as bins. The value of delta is 11.7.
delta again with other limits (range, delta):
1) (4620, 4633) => 11.7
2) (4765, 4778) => 11.6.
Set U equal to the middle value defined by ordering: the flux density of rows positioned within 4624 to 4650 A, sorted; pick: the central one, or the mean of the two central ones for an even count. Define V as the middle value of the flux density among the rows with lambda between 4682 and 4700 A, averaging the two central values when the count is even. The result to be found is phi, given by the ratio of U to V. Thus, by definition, 1.04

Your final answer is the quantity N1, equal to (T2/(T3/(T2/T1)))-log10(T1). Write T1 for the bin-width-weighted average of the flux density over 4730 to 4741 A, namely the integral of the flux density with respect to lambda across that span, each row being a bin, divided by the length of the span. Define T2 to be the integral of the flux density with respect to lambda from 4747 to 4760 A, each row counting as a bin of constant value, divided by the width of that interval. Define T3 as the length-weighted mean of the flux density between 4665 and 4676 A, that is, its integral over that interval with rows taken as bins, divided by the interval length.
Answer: 0.05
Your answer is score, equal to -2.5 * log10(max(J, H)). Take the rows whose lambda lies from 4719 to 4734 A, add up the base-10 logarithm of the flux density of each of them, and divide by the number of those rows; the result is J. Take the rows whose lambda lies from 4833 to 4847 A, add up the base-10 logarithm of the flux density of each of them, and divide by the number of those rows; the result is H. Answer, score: -0.083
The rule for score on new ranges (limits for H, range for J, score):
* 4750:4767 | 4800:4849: -0.081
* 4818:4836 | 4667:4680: -0.079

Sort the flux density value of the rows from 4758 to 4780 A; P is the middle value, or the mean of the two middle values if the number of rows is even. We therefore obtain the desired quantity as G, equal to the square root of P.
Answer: 3.39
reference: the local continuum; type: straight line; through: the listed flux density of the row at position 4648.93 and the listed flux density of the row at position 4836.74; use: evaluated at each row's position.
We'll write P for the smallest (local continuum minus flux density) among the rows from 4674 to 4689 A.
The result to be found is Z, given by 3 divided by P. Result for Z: 12.1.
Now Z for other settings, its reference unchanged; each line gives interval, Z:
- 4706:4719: -18.9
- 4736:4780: -5.6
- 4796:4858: -7.0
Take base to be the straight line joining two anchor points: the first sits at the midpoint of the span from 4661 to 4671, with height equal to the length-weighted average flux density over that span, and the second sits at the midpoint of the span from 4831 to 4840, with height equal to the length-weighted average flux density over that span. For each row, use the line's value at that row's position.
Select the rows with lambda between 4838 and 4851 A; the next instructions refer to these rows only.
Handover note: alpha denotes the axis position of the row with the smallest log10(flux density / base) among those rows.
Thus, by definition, 4850.12 A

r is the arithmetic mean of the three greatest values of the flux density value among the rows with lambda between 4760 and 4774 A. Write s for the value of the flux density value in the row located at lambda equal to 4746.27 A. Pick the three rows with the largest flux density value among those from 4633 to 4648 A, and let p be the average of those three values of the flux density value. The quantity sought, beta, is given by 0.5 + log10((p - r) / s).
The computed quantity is -2.03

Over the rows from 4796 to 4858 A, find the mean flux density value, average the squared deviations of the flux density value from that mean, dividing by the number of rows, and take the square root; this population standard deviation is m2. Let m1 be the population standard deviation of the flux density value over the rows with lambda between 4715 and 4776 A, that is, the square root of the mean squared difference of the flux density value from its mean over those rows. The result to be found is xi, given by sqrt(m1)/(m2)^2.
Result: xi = 2.6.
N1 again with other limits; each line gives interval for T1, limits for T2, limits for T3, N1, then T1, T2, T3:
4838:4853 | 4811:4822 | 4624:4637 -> 0.01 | 11.6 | 12.1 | 11.7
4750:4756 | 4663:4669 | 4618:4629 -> -0.25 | 12.0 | 10.8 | 11.6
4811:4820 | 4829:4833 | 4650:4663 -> -0.09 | 12.1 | 11.7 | 11.3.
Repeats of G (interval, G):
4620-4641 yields 3.40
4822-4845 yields 3.44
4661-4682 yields 3.25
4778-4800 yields 3.43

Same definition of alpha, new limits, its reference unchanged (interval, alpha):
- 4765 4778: 4770.38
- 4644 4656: 4644.65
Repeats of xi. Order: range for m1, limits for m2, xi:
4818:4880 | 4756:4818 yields 7.1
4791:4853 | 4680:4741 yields 3.6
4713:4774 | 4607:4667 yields 3.0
